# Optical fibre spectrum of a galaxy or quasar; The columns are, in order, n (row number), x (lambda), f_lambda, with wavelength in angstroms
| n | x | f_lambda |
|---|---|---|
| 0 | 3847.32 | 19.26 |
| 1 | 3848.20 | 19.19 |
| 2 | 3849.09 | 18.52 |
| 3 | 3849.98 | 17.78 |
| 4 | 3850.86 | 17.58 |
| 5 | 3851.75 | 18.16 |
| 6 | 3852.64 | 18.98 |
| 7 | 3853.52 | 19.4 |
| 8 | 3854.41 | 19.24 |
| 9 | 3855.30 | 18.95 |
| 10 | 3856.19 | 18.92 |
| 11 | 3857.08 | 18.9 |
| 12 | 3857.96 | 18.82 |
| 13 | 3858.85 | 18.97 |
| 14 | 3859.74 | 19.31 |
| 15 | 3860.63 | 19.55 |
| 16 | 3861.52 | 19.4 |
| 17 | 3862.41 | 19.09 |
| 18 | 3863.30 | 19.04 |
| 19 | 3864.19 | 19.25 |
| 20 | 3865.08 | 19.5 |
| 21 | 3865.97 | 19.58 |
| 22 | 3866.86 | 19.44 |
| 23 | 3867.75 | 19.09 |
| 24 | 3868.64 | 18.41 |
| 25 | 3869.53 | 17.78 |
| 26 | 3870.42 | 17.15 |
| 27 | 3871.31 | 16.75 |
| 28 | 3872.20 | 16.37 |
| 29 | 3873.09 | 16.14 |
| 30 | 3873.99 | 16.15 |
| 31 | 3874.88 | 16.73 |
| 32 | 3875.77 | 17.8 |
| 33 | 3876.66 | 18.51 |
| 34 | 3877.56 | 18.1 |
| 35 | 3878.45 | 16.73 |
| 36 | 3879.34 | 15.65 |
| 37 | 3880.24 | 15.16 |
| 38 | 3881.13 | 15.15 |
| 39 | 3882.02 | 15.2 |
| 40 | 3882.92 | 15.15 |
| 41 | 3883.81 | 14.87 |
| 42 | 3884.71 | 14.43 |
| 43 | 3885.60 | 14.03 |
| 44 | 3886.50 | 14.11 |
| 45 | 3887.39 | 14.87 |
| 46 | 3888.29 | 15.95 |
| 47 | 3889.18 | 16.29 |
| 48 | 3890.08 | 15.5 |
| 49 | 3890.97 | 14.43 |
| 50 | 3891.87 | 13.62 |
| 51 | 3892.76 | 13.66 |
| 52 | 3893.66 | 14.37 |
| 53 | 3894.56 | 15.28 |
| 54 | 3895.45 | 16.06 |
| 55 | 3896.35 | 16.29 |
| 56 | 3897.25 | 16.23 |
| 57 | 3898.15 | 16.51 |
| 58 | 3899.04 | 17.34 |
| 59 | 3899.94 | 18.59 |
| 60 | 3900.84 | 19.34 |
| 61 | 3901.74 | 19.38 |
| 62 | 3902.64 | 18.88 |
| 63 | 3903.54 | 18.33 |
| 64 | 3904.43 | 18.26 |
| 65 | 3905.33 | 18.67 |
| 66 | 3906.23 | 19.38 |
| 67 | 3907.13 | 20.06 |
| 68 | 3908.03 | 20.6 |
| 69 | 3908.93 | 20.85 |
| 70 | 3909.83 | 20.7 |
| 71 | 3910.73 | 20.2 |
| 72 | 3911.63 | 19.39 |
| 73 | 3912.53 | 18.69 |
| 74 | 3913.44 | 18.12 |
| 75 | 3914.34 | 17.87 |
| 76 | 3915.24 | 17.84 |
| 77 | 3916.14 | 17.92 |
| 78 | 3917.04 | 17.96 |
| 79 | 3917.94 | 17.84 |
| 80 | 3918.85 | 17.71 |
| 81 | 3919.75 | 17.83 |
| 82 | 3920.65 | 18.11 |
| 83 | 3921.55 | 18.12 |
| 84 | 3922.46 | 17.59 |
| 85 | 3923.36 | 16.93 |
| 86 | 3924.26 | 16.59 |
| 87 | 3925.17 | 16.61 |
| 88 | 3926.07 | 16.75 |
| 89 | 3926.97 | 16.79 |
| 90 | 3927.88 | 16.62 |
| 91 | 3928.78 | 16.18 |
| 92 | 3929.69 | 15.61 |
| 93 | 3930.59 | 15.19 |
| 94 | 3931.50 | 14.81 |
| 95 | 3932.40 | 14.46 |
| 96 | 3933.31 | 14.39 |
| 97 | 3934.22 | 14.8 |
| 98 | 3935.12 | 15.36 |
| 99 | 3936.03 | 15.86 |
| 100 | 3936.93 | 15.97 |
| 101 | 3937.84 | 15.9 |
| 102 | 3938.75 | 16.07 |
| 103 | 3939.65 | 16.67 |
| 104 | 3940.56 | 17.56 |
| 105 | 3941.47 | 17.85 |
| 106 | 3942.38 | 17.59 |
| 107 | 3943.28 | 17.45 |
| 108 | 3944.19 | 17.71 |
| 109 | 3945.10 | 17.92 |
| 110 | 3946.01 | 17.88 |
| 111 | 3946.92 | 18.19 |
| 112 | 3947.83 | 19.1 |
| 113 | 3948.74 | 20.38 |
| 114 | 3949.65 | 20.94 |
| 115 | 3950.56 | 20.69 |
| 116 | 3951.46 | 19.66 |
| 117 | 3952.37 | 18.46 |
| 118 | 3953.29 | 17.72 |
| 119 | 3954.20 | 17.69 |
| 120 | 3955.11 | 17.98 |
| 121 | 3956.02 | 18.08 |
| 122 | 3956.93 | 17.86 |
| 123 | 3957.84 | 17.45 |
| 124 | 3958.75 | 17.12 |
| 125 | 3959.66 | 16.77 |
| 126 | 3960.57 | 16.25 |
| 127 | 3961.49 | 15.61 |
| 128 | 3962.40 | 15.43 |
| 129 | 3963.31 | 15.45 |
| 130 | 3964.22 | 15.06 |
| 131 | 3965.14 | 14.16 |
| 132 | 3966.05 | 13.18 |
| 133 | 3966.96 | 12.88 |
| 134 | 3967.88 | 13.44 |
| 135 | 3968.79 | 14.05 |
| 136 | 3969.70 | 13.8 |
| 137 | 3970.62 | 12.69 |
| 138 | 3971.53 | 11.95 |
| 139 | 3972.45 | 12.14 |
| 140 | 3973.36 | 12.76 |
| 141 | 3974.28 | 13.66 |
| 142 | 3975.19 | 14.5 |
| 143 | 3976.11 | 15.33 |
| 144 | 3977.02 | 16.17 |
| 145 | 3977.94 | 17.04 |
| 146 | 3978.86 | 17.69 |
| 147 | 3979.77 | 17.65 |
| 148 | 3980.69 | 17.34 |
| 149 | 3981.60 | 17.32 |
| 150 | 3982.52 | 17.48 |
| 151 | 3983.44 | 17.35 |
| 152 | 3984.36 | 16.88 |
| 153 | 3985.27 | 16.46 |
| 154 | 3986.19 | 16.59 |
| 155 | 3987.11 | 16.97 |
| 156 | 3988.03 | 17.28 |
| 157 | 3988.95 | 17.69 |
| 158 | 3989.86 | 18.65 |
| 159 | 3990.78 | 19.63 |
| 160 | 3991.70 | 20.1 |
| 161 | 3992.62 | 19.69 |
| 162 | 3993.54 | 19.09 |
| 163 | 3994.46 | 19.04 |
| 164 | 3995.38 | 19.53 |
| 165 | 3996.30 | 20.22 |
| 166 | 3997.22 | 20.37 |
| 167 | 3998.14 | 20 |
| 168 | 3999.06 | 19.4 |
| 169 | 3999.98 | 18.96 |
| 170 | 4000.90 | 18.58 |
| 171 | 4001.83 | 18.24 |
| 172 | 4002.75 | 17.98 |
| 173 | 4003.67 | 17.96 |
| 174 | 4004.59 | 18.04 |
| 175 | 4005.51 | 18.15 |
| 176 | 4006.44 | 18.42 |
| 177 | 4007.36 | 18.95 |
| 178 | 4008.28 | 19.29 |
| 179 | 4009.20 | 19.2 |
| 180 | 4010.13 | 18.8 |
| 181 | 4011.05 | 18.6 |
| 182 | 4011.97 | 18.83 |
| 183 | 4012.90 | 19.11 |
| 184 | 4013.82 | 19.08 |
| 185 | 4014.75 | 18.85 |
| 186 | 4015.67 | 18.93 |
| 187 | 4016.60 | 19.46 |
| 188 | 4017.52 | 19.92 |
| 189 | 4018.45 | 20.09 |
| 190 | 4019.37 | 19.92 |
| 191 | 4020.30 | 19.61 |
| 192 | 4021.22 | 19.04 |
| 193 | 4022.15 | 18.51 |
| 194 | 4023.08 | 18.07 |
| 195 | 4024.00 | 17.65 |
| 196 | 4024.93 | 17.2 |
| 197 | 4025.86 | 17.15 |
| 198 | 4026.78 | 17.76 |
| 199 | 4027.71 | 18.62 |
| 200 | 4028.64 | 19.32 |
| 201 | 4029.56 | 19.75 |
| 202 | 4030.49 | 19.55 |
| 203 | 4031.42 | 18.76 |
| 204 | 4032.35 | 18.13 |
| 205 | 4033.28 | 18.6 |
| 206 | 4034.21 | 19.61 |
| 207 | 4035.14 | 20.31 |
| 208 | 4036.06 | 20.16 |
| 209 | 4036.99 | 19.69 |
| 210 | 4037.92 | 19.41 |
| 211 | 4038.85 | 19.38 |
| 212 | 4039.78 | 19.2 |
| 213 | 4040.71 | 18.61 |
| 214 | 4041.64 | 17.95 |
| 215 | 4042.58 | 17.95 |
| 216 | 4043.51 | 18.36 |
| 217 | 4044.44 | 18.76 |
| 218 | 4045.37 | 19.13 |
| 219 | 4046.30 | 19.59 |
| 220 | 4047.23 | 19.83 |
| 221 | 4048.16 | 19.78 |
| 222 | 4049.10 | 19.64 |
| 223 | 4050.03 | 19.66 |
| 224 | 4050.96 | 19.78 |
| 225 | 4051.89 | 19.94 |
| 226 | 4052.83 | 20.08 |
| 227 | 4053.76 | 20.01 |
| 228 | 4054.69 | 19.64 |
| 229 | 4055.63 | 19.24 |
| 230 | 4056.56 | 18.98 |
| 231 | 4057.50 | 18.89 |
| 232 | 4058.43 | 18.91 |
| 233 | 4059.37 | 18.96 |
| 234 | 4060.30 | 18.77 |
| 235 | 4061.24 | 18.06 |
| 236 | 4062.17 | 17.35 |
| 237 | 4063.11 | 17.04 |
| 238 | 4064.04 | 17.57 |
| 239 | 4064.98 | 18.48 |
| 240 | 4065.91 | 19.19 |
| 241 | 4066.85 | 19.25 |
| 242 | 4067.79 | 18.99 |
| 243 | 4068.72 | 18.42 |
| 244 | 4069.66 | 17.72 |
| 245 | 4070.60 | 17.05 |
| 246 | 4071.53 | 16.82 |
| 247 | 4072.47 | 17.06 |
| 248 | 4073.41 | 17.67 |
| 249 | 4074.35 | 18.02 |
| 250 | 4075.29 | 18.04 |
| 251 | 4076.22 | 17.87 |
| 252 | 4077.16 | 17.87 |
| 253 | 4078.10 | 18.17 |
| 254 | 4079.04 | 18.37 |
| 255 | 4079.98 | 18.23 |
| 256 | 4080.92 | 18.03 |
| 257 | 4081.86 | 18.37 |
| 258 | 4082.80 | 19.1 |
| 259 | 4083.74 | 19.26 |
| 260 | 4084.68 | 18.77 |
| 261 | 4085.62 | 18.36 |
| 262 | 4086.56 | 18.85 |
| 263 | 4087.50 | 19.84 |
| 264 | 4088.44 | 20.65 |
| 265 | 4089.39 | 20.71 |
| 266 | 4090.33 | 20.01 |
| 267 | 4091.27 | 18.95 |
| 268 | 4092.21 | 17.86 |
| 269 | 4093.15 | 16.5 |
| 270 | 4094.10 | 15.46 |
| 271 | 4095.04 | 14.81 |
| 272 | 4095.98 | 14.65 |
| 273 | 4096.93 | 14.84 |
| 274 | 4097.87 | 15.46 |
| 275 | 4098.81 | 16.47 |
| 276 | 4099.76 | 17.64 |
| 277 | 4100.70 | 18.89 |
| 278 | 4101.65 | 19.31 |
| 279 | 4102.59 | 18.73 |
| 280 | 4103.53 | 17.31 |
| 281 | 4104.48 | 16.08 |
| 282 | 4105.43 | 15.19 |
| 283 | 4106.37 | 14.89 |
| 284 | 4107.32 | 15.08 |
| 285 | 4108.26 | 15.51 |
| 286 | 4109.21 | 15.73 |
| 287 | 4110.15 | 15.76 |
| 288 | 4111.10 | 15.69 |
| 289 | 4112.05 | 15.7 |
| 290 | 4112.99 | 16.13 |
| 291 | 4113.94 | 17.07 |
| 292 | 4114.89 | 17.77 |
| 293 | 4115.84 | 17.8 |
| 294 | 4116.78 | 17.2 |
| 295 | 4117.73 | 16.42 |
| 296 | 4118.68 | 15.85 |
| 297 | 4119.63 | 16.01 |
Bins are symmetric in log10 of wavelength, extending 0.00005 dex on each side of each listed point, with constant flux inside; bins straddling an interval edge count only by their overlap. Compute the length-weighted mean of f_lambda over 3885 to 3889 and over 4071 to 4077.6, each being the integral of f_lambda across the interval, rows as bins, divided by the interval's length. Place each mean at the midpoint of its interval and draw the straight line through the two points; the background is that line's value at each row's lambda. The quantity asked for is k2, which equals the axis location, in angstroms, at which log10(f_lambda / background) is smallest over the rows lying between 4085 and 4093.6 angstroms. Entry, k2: 4093.15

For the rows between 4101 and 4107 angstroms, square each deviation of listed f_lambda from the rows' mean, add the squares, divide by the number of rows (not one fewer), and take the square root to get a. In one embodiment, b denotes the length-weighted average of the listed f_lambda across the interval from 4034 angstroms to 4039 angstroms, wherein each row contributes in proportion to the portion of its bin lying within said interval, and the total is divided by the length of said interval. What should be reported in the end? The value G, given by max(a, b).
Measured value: 19.8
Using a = 1.7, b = 19.8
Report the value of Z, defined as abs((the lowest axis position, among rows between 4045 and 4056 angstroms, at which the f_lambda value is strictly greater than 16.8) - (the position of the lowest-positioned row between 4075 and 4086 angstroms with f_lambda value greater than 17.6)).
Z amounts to 29.9 angstroms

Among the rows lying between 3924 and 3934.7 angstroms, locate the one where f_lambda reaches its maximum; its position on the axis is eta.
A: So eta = 3926.97 angstroms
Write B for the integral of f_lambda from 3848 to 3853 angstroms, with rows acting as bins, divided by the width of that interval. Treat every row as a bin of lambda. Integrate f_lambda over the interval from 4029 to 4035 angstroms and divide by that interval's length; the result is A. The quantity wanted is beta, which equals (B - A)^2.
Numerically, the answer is 1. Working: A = 19.1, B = 18.3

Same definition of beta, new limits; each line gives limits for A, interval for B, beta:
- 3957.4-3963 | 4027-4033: 6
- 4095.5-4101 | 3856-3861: 8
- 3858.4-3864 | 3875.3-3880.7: 5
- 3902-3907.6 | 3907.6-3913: 1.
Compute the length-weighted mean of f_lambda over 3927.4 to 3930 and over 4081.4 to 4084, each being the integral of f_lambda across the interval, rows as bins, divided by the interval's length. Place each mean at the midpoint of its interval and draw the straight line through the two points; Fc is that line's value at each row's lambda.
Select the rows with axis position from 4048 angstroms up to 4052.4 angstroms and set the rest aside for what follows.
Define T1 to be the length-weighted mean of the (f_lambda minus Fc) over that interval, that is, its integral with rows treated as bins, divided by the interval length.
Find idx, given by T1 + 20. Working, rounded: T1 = 1.5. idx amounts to 21.5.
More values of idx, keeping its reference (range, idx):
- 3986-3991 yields 20.6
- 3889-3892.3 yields 19.4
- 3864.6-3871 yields 23.6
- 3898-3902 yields 22.7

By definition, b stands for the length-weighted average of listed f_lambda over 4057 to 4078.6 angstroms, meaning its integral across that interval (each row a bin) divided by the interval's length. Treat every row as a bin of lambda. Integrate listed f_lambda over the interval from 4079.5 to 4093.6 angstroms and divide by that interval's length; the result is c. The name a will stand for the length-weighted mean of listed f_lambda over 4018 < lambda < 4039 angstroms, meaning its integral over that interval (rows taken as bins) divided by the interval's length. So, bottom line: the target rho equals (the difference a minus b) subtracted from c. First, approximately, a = 19.0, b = 18.1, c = 18.9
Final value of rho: 18.0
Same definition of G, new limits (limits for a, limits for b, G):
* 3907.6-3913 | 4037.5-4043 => 18.7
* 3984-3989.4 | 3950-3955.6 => 18.7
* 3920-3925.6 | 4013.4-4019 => 19.4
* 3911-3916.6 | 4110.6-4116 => 16.6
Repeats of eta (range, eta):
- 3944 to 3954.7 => 3949.65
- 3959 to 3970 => 3959.66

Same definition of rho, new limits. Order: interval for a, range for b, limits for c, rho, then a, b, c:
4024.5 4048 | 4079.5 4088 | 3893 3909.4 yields 17.8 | 18.9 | 18.8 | 18.0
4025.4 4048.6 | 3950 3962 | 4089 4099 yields 15.7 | 19.0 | 17.8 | 16.9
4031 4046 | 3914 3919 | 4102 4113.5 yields 14.9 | 19.0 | 17.9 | 16.0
